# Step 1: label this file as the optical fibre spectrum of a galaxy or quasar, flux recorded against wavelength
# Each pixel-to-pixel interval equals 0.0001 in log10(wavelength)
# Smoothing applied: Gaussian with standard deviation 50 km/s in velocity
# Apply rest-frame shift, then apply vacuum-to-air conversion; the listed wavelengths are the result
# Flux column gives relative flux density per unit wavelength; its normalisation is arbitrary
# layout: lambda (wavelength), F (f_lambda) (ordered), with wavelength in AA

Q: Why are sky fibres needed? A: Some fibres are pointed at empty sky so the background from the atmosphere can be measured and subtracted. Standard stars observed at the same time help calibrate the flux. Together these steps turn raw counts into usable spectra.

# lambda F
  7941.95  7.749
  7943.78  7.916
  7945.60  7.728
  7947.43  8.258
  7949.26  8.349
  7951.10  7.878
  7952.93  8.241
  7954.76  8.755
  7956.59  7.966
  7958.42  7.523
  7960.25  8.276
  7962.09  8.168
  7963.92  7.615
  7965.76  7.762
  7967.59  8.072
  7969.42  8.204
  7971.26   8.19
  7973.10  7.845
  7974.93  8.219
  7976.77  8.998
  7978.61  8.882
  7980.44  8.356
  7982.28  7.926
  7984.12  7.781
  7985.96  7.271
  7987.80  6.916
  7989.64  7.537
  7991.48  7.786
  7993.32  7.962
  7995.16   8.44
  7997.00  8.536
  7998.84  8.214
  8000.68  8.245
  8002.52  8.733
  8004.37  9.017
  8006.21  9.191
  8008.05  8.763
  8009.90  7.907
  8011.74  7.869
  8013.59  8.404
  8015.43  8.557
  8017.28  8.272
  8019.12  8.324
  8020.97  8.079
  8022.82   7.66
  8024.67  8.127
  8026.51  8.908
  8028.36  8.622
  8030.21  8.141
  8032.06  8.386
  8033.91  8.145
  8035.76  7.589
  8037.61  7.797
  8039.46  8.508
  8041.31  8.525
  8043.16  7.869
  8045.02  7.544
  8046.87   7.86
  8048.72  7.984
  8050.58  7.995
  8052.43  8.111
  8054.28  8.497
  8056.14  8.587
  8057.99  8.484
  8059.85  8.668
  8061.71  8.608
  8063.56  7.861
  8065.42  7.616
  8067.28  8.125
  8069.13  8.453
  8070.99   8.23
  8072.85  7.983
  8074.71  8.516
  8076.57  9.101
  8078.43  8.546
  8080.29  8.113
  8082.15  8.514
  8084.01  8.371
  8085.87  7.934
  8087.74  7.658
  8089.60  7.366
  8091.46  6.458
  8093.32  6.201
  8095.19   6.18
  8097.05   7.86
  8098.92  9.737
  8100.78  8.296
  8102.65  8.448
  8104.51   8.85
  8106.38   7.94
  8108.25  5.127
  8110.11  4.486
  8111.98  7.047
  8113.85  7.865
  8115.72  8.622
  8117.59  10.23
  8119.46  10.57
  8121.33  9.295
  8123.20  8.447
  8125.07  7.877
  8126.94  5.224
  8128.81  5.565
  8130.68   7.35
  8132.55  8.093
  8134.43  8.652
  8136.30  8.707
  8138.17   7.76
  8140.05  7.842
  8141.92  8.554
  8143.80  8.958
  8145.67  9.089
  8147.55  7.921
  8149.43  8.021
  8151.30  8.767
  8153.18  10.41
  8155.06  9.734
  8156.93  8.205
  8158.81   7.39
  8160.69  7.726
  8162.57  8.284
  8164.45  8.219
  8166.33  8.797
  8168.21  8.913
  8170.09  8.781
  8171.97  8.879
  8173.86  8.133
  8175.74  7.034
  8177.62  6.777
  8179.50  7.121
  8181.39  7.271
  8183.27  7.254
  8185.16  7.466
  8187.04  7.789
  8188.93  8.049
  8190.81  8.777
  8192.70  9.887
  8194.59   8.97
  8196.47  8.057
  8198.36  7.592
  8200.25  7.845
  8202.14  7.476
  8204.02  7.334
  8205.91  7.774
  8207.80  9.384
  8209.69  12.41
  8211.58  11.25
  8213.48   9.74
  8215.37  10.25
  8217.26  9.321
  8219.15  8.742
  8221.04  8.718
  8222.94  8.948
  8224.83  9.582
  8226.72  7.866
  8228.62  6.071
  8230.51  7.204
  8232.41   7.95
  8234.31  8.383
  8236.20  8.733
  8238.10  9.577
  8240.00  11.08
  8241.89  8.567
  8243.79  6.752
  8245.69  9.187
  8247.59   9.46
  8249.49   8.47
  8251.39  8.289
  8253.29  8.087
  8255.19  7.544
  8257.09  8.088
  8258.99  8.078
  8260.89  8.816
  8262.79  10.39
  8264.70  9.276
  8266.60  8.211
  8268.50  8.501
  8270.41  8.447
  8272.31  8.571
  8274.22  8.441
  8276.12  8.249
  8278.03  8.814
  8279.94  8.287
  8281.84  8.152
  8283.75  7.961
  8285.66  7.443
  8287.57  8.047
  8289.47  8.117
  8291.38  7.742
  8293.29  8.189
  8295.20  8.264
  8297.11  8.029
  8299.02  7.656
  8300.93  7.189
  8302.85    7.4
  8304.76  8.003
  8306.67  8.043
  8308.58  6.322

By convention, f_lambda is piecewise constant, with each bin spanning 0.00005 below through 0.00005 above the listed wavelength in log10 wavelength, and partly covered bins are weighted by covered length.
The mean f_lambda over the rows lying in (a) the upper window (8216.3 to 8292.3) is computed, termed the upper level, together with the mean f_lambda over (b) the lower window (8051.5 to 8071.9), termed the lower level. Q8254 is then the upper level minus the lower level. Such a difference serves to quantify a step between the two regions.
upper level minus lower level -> 0.16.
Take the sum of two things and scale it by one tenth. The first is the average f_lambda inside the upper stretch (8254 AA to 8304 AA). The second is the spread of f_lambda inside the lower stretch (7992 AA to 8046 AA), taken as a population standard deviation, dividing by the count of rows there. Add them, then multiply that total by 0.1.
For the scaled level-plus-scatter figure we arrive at 0.864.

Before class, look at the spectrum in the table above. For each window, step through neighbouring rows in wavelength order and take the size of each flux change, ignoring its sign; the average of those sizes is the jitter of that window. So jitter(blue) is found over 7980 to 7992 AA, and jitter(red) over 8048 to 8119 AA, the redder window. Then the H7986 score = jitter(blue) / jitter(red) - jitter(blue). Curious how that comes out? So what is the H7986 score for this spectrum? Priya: 0.2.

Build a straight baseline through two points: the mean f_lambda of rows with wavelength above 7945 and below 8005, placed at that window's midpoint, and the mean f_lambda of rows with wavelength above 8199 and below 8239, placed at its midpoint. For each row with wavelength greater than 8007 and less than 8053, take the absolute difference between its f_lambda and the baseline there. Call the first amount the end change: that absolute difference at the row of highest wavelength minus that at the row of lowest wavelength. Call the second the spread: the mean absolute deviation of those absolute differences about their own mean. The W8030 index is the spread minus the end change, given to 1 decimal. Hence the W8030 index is 0.5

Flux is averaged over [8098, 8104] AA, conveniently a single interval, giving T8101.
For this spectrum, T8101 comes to 8.8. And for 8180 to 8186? 7.3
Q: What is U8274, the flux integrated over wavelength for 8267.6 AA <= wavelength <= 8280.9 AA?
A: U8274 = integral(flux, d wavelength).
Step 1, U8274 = 113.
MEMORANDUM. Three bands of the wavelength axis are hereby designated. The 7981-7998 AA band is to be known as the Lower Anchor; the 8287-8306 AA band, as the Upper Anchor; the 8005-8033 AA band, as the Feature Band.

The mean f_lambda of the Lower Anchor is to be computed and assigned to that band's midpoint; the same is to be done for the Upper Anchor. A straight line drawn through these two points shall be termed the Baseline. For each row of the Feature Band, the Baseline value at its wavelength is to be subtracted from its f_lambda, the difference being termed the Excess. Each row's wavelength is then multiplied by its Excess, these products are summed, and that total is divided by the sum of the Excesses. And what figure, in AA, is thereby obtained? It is 8018.1 AA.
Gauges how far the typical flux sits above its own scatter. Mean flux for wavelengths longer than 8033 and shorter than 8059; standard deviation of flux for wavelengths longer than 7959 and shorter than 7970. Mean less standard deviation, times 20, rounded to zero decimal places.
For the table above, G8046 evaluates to 157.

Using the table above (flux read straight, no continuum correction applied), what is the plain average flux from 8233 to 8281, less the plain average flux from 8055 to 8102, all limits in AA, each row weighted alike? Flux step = 0.6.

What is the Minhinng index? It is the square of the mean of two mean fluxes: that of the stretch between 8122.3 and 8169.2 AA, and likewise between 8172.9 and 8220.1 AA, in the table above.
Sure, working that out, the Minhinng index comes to 69.3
